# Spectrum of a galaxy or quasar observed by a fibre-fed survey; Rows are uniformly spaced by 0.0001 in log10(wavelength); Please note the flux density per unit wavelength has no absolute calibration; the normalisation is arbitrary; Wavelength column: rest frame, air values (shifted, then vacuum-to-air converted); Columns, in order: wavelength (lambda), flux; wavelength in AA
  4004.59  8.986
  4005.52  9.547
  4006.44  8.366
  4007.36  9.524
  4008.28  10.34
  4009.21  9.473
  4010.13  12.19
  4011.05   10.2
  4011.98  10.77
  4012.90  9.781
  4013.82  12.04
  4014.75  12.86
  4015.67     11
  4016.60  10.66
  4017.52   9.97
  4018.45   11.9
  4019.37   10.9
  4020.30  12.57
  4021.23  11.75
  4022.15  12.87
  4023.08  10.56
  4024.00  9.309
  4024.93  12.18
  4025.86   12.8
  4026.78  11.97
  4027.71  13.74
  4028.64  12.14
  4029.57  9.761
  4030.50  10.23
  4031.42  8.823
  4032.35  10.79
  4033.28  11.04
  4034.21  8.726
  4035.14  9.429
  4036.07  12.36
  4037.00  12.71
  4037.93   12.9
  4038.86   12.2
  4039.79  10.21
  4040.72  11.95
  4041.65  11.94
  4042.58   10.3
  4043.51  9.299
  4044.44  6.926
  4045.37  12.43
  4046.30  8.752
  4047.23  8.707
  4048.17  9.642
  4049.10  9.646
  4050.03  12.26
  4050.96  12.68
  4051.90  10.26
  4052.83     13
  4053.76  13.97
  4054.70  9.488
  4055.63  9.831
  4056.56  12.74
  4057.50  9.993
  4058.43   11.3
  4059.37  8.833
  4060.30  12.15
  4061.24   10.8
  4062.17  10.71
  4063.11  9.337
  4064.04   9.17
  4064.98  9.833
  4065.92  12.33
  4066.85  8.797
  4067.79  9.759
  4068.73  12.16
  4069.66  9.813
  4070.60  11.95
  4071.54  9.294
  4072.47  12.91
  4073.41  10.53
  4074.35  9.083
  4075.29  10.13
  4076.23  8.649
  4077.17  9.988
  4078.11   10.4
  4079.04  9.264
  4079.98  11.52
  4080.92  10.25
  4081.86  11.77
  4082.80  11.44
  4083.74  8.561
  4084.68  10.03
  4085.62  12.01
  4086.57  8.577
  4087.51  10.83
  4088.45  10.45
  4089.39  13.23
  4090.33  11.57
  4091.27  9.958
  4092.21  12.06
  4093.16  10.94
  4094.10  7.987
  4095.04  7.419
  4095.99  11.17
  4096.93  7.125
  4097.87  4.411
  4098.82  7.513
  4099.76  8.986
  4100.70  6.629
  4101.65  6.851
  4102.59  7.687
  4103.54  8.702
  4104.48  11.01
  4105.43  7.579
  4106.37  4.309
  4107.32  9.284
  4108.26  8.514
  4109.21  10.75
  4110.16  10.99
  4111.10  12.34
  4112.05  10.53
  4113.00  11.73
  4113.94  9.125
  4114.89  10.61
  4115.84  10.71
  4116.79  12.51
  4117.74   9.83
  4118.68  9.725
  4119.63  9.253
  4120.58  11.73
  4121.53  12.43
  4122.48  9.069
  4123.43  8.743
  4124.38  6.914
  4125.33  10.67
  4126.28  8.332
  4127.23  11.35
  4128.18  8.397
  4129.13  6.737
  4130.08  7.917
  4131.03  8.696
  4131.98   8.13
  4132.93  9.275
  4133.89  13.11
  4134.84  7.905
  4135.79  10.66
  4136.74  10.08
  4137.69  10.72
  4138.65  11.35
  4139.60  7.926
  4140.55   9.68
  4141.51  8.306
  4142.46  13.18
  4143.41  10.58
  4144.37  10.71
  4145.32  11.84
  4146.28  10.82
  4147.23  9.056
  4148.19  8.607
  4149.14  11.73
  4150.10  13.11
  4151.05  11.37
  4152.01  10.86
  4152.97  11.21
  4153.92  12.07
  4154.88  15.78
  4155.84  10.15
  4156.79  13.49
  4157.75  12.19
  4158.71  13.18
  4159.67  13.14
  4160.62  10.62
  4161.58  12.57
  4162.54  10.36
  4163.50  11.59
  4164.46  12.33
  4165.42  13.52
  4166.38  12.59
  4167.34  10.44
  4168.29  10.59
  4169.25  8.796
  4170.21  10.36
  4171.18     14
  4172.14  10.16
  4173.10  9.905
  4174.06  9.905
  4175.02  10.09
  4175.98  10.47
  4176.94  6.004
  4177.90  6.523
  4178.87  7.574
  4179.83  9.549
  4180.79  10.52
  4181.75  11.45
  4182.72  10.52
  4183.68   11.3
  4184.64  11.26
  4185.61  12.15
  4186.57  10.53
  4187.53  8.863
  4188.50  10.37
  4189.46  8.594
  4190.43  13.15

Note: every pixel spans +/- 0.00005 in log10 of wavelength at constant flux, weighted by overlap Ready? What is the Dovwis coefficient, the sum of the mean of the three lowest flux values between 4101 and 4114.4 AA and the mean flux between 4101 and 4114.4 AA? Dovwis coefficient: 15.5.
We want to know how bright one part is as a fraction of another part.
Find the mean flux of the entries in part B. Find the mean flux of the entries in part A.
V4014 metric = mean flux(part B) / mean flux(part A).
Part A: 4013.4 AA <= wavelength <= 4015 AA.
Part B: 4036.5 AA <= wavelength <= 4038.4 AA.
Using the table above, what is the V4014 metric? 1.03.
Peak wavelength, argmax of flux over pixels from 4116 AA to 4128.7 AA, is 4116.79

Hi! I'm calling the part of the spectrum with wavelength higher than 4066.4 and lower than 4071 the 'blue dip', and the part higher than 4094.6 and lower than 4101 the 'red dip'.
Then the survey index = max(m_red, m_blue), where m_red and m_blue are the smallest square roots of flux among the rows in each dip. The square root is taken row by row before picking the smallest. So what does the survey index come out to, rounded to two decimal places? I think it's 2.97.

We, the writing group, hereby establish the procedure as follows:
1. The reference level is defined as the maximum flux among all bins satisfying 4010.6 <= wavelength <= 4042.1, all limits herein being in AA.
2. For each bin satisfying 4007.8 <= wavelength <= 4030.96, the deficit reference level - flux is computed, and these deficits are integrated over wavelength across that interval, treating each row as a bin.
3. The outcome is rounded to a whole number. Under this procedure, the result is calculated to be 57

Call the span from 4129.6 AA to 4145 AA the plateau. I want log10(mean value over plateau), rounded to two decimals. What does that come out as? 1.00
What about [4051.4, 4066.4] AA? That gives 1.04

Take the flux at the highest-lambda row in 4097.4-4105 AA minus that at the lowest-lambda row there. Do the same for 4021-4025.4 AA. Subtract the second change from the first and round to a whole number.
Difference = 6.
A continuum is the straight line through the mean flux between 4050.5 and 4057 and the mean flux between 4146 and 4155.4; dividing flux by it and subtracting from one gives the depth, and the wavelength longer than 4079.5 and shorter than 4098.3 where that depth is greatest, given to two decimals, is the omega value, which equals 4097.87 AA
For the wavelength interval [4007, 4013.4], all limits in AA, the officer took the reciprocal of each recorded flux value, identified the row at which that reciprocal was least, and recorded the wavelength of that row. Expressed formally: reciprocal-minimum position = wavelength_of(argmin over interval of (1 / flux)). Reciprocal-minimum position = 4010.13 AA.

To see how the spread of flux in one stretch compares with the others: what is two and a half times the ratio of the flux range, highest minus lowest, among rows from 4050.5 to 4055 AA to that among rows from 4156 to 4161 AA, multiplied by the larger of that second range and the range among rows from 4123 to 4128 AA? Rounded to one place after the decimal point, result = 17.3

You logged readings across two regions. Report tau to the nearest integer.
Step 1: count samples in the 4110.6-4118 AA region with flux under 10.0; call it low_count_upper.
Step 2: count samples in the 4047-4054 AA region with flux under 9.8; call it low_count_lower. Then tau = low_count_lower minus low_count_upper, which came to 1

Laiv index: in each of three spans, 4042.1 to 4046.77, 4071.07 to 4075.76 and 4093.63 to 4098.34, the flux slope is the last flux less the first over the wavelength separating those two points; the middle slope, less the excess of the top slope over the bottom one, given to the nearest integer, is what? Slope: 1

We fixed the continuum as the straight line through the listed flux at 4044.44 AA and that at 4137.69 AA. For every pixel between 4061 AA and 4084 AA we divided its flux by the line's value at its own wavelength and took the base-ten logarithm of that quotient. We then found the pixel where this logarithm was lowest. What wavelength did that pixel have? 4083.74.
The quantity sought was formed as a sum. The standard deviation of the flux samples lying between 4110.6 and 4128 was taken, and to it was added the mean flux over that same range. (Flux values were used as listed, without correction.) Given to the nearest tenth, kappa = 11.8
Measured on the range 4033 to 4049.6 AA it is 12.2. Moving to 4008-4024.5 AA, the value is 12.2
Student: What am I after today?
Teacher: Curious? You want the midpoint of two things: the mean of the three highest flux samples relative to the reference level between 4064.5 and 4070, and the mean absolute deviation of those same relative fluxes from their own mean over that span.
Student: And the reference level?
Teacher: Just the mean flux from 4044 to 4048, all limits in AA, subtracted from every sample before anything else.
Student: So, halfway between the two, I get 1.7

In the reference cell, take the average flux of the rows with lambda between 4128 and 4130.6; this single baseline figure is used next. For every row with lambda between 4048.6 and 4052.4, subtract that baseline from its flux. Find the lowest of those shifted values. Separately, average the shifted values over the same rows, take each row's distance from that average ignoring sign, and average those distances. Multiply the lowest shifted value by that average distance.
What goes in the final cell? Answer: 2.5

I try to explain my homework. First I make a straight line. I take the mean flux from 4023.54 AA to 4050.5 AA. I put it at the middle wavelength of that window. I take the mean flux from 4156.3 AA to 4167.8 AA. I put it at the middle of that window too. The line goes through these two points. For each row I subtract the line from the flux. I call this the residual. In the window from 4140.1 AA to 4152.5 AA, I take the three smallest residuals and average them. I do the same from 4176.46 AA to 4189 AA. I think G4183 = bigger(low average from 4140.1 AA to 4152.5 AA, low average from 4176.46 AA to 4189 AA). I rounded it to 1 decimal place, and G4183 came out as -3.3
